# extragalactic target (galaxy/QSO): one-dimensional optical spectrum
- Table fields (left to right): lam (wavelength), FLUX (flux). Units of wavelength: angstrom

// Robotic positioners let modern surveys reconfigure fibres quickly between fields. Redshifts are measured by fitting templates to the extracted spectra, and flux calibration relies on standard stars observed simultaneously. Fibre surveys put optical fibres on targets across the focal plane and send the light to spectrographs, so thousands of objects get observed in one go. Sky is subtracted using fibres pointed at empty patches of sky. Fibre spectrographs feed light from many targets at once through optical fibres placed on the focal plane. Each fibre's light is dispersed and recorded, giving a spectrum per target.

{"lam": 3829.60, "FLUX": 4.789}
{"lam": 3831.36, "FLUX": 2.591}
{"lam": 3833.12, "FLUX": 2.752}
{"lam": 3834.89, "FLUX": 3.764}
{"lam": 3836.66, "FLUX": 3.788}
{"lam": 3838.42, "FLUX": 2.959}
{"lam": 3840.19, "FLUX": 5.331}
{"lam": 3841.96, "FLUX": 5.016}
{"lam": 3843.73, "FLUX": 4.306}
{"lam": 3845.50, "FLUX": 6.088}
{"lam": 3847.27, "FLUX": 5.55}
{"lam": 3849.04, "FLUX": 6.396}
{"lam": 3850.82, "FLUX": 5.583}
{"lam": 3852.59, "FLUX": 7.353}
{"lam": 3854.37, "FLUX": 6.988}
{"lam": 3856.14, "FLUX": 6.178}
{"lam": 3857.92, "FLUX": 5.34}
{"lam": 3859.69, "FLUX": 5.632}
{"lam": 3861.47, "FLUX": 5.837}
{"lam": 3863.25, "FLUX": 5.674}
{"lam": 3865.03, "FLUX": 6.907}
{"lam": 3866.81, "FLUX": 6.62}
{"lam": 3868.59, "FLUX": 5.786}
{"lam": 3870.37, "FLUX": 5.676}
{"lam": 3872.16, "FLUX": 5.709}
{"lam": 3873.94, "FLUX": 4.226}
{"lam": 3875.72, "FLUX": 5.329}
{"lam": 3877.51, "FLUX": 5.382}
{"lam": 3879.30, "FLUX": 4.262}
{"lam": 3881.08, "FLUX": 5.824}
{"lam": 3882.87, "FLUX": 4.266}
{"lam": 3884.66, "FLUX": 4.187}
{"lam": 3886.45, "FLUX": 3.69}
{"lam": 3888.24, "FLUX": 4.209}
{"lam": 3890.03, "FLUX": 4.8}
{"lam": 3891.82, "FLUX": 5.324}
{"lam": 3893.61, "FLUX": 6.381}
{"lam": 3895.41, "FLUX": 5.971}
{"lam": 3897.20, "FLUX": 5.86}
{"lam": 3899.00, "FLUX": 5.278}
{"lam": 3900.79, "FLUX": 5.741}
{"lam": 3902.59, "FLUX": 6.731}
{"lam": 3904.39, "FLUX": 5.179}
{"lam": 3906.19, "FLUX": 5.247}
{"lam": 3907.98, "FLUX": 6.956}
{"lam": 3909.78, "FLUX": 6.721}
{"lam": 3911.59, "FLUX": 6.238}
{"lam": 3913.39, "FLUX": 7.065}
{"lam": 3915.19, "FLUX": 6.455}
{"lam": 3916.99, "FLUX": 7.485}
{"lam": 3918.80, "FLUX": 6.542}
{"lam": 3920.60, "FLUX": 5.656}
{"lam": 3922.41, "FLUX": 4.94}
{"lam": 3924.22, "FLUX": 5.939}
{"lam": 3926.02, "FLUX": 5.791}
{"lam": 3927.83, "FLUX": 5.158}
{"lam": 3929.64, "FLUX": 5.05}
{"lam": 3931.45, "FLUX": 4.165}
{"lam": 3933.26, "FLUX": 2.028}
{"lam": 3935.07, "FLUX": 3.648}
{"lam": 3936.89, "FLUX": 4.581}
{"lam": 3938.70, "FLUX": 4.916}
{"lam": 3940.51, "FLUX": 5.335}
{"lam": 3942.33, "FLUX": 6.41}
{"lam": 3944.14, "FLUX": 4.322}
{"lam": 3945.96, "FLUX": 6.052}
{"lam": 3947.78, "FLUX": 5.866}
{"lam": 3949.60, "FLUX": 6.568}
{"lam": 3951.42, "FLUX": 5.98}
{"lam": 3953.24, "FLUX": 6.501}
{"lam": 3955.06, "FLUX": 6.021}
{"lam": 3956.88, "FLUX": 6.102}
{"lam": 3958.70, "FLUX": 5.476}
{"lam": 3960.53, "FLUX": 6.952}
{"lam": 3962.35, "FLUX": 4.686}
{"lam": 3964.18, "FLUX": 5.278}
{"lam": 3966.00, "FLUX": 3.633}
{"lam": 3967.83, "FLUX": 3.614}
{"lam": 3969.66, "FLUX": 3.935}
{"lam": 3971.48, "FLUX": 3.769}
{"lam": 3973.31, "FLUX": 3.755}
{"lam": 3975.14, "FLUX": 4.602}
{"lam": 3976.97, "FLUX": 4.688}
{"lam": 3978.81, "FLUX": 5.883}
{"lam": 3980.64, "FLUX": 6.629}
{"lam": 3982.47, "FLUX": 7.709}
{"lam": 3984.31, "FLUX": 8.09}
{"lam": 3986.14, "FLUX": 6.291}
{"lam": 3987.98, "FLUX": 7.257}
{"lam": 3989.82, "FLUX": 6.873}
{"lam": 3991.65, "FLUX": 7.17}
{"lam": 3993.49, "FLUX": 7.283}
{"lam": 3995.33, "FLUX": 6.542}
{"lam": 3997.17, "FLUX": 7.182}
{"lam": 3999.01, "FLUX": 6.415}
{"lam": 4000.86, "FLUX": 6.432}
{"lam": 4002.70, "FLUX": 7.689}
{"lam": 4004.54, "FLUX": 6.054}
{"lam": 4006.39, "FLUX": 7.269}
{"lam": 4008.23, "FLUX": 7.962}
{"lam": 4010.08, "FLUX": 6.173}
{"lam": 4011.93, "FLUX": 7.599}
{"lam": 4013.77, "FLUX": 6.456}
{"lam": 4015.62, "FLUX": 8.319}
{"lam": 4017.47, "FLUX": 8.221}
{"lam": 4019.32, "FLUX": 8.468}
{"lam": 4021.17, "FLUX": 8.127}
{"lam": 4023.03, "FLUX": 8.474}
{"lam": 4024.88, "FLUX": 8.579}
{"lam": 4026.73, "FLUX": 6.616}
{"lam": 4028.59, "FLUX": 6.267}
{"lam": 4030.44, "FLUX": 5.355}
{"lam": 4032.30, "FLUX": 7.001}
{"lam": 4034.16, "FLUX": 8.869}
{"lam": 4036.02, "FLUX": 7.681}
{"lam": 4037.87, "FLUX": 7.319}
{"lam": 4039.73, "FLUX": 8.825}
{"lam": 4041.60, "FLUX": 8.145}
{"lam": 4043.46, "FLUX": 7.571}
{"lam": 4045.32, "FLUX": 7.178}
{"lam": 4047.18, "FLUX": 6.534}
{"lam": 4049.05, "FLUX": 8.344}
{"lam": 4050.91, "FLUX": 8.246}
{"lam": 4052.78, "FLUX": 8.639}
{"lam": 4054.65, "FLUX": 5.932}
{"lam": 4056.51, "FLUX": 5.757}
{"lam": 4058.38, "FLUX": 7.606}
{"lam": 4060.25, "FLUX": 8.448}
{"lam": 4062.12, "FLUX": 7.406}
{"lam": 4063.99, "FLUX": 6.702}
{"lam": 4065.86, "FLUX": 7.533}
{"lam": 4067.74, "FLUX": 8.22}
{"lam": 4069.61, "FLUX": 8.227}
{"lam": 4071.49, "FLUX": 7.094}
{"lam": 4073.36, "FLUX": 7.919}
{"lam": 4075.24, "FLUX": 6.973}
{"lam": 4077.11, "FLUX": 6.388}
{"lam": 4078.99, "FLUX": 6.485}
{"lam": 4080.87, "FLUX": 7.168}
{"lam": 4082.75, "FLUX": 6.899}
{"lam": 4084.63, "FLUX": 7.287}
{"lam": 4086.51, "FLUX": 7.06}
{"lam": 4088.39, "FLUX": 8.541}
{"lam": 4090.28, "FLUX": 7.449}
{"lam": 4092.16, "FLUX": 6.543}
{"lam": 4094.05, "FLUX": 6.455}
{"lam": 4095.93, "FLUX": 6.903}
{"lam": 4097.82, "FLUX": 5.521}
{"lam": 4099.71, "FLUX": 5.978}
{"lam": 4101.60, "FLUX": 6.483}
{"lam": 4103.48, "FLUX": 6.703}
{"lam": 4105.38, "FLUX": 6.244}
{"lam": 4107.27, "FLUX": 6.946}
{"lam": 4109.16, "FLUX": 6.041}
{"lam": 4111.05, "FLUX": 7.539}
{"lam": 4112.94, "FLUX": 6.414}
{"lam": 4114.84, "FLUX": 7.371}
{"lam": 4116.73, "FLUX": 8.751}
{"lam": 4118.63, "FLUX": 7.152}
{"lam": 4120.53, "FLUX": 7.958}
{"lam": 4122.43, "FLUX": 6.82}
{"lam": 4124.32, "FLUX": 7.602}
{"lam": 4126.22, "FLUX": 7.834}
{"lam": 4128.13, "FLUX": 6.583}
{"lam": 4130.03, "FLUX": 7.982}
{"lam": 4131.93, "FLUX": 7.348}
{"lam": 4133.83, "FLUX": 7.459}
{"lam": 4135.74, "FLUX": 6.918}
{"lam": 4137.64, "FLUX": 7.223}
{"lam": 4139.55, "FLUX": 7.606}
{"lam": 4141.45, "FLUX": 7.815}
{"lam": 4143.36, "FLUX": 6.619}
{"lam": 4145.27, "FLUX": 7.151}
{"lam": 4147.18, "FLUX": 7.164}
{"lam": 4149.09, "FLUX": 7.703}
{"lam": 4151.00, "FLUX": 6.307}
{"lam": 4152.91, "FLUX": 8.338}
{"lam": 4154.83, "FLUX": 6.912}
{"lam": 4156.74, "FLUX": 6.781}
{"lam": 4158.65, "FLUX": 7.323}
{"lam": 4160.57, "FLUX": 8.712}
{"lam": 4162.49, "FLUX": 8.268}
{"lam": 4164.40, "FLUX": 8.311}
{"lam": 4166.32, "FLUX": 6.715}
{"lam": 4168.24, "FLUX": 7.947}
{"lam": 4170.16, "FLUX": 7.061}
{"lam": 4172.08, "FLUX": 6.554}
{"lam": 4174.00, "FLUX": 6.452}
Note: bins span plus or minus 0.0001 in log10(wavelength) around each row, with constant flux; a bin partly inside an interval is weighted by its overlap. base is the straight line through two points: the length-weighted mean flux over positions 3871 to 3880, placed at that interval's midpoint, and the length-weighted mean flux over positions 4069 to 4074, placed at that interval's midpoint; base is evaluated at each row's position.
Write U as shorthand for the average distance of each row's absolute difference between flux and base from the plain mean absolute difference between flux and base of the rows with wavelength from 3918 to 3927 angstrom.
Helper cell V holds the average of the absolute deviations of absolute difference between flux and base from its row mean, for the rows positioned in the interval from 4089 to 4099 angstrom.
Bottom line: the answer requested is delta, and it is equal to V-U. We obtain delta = 0.15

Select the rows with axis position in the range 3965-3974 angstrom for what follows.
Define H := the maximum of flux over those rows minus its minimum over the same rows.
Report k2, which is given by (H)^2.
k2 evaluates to 0.10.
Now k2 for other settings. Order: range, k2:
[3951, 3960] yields 1.05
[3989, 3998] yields 0.55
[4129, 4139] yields 1.13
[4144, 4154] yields 4.12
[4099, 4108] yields 0.94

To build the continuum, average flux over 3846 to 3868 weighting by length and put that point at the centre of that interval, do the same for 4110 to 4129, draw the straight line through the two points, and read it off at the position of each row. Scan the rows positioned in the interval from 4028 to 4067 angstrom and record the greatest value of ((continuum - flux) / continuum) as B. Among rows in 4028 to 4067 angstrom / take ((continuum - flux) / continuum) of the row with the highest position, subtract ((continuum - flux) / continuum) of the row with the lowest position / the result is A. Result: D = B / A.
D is -1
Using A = -0.16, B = 0.23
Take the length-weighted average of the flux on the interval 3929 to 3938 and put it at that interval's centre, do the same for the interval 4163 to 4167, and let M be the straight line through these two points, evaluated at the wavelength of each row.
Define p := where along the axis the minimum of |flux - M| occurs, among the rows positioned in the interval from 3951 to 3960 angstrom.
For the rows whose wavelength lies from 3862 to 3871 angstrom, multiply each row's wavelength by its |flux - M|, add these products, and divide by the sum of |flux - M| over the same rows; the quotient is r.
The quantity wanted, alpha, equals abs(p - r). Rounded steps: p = 3958.70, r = 3866.7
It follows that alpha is 92.0 angstrom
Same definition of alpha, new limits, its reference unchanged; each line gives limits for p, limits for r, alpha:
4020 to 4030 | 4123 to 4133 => 99.1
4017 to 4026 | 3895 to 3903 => 122.0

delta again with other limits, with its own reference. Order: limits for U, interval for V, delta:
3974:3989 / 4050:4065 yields -0.15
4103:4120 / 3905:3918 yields -0.01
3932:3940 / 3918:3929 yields -0.62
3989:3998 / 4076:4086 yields 0.12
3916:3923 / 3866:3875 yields -0.22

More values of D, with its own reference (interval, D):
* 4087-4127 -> 2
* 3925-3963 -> 4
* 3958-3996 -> -3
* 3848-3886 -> 1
